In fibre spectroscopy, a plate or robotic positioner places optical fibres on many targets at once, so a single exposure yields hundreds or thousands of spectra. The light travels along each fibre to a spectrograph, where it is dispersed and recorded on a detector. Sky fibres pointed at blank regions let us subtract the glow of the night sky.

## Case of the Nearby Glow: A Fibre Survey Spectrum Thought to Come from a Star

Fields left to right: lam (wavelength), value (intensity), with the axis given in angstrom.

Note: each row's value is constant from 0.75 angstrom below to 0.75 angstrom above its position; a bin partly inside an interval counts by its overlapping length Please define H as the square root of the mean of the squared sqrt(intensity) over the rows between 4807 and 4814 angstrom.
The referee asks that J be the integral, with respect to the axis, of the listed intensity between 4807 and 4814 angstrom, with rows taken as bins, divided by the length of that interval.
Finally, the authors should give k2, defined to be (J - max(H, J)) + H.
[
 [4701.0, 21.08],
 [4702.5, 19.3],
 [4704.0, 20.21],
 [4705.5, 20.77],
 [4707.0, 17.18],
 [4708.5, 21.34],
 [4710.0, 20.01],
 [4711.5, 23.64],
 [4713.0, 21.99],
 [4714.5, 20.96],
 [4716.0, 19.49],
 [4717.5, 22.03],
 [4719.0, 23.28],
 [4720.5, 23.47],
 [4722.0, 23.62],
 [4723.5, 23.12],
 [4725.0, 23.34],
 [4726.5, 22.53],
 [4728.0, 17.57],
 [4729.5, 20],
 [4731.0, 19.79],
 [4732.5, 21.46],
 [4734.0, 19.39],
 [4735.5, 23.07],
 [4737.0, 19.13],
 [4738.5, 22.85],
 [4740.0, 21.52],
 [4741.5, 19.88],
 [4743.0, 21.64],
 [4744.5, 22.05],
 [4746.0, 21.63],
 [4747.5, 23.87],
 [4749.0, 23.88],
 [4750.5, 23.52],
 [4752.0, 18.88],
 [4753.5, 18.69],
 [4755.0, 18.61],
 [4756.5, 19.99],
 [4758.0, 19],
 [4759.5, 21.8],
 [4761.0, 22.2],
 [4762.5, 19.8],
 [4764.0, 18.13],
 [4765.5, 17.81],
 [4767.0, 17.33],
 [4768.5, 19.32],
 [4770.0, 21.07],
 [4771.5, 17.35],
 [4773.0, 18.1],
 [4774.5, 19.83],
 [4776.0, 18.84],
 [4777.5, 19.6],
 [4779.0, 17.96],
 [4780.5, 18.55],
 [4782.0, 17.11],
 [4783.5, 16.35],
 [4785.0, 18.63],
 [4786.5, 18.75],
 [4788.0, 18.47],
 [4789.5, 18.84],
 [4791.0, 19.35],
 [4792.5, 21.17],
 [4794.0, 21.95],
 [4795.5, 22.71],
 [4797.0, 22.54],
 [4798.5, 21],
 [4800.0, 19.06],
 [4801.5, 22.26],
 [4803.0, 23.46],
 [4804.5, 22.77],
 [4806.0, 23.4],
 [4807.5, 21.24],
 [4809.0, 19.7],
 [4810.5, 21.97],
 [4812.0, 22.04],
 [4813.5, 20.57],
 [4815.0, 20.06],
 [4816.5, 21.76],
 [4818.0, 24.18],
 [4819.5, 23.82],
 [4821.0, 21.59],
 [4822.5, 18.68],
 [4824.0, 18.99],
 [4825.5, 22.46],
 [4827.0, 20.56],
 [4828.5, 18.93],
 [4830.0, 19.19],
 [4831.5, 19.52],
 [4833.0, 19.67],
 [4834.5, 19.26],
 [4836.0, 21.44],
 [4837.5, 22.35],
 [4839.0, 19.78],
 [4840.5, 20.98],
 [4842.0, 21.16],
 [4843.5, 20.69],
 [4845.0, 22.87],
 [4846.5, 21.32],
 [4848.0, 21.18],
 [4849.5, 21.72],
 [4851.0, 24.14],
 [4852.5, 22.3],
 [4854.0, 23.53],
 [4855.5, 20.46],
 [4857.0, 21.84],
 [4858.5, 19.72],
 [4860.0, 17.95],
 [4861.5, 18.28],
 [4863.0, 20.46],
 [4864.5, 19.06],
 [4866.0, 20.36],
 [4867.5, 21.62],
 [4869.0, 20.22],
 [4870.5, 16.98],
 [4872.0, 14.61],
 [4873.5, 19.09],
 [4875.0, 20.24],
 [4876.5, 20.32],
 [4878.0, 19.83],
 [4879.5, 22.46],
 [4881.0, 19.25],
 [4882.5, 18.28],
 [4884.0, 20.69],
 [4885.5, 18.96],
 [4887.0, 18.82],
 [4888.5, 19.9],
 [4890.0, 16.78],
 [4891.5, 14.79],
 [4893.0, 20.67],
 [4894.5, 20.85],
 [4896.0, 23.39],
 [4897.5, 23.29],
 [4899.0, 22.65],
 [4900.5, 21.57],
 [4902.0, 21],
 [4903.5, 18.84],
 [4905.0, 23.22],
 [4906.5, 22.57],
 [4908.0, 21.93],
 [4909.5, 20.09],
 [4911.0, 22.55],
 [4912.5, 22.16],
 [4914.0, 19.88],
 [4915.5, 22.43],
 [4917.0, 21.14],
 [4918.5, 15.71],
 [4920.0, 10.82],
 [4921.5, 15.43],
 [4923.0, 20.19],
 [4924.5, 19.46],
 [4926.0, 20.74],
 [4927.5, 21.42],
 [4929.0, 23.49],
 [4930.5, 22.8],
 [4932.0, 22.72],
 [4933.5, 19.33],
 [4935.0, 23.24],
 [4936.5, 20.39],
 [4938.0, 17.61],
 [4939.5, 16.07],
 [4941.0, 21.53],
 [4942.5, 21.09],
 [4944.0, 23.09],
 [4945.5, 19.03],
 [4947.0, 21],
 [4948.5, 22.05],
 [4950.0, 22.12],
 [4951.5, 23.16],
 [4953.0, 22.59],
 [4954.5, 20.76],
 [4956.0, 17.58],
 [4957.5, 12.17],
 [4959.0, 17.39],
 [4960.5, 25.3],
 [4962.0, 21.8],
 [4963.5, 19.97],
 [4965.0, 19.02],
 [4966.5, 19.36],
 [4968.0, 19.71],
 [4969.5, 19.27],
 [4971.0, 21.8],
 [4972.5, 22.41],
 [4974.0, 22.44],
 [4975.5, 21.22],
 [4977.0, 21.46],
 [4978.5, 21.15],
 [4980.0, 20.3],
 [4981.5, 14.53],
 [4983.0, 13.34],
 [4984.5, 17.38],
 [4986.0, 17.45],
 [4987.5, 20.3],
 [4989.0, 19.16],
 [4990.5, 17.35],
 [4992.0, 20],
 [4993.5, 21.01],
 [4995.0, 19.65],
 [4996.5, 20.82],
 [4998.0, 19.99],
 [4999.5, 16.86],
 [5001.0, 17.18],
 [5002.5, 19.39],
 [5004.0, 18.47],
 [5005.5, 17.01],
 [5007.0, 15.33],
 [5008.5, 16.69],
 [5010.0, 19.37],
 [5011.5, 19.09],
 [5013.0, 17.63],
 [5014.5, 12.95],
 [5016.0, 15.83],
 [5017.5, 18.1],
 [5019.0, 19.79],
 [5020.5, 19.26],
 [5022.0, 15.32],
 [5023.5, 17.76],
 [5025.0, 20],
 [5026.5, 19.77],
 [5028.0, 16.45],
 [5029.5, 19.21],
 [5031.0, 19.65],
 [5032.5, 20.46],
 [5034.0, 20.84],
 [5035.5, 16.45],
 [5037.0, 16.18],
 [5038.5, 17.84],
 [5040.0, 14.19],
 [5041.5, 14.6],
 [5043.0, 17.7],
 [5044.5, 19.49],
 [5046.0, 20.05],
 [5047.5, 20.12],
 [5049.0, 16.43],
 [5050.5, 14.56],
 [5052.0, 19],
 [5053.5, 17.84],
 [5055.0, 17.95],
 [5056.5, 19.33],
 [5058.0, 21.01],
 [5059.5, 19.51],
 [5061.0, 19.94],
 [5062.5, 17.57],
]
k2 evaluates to 4.59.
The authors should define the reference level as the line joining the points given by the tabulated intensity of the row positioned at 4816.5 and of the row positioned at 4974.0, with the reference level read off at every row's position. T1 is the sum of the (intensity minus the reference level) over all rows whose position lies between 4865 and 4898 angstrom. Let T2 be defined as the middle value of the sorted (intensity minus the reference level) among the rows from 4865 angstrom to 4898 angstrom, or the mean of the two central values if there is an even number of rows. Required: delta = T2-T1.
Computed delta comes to 52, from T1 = -54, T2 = -2.0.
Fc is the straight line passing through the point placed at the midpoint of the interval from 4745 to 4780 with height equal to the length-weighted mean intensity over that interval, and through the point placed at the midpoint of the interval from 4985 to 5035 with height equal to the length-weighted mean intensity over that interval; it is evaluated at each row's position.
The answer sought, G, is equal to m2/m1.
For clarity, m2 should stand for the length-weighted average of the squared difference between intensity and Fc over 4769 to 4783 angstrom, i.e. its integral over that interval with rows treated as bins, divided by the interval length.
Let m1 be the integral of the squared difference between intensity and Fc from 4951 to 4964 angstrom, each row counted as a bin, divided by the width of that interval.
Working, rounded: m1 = 15.6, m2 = 2.7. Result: 0.2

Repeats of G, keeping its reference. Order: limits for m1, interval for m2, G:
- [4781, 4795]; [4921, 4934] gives 2.4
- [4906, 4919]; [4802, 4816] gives 0.8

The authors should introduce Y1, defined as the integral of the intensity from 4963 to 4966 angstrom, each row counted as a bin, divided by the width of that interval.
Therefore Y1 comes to 19.4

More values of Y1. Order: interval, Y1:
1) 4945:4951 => 21.2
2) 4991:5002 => 19.3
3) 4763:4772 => 18.6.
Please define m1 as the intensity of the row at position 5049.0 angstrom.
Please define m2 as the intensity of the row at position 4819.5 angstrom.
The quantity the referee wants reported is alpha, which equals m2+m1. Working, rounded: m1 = 16.43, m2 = 23.82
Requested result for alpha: 40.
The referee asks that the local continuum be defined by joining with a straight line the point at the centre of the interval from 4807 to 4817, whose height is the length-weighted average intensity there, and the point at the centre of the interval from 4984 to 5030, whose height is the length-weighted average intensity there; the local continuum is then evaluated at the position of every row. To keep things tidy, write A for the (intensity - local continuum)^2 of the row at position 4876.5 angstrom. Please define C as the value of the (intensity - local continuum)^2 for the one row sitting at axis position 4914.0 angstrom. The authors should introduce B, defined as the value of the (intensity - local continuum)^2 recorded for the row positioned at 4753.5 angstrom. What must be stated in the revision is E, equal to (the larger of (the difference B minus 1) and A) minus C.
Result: 9.0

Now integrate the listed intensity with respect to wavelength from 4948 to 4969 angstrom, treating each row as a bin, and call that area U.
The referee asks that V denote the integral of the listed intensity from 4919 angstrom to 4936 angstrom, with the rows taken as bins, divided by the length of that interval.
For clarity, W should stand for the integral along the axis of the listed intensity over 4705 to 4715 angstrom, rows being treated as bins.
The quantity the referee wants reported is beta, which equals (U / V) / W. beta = 0.10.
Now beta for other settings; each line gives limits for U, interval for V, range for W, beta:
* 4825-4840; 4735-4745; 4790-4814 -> 0.03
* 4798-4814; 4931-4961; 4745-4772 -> 0.03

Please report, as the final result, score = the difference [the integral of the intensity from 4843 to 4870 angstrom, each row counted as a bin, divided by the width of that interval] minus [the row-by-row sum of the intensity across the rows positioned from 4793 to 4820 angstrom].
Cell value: -374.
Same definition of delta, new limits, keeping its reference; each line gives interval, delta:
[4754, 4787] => 55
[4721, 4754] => 0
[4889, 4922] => 44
